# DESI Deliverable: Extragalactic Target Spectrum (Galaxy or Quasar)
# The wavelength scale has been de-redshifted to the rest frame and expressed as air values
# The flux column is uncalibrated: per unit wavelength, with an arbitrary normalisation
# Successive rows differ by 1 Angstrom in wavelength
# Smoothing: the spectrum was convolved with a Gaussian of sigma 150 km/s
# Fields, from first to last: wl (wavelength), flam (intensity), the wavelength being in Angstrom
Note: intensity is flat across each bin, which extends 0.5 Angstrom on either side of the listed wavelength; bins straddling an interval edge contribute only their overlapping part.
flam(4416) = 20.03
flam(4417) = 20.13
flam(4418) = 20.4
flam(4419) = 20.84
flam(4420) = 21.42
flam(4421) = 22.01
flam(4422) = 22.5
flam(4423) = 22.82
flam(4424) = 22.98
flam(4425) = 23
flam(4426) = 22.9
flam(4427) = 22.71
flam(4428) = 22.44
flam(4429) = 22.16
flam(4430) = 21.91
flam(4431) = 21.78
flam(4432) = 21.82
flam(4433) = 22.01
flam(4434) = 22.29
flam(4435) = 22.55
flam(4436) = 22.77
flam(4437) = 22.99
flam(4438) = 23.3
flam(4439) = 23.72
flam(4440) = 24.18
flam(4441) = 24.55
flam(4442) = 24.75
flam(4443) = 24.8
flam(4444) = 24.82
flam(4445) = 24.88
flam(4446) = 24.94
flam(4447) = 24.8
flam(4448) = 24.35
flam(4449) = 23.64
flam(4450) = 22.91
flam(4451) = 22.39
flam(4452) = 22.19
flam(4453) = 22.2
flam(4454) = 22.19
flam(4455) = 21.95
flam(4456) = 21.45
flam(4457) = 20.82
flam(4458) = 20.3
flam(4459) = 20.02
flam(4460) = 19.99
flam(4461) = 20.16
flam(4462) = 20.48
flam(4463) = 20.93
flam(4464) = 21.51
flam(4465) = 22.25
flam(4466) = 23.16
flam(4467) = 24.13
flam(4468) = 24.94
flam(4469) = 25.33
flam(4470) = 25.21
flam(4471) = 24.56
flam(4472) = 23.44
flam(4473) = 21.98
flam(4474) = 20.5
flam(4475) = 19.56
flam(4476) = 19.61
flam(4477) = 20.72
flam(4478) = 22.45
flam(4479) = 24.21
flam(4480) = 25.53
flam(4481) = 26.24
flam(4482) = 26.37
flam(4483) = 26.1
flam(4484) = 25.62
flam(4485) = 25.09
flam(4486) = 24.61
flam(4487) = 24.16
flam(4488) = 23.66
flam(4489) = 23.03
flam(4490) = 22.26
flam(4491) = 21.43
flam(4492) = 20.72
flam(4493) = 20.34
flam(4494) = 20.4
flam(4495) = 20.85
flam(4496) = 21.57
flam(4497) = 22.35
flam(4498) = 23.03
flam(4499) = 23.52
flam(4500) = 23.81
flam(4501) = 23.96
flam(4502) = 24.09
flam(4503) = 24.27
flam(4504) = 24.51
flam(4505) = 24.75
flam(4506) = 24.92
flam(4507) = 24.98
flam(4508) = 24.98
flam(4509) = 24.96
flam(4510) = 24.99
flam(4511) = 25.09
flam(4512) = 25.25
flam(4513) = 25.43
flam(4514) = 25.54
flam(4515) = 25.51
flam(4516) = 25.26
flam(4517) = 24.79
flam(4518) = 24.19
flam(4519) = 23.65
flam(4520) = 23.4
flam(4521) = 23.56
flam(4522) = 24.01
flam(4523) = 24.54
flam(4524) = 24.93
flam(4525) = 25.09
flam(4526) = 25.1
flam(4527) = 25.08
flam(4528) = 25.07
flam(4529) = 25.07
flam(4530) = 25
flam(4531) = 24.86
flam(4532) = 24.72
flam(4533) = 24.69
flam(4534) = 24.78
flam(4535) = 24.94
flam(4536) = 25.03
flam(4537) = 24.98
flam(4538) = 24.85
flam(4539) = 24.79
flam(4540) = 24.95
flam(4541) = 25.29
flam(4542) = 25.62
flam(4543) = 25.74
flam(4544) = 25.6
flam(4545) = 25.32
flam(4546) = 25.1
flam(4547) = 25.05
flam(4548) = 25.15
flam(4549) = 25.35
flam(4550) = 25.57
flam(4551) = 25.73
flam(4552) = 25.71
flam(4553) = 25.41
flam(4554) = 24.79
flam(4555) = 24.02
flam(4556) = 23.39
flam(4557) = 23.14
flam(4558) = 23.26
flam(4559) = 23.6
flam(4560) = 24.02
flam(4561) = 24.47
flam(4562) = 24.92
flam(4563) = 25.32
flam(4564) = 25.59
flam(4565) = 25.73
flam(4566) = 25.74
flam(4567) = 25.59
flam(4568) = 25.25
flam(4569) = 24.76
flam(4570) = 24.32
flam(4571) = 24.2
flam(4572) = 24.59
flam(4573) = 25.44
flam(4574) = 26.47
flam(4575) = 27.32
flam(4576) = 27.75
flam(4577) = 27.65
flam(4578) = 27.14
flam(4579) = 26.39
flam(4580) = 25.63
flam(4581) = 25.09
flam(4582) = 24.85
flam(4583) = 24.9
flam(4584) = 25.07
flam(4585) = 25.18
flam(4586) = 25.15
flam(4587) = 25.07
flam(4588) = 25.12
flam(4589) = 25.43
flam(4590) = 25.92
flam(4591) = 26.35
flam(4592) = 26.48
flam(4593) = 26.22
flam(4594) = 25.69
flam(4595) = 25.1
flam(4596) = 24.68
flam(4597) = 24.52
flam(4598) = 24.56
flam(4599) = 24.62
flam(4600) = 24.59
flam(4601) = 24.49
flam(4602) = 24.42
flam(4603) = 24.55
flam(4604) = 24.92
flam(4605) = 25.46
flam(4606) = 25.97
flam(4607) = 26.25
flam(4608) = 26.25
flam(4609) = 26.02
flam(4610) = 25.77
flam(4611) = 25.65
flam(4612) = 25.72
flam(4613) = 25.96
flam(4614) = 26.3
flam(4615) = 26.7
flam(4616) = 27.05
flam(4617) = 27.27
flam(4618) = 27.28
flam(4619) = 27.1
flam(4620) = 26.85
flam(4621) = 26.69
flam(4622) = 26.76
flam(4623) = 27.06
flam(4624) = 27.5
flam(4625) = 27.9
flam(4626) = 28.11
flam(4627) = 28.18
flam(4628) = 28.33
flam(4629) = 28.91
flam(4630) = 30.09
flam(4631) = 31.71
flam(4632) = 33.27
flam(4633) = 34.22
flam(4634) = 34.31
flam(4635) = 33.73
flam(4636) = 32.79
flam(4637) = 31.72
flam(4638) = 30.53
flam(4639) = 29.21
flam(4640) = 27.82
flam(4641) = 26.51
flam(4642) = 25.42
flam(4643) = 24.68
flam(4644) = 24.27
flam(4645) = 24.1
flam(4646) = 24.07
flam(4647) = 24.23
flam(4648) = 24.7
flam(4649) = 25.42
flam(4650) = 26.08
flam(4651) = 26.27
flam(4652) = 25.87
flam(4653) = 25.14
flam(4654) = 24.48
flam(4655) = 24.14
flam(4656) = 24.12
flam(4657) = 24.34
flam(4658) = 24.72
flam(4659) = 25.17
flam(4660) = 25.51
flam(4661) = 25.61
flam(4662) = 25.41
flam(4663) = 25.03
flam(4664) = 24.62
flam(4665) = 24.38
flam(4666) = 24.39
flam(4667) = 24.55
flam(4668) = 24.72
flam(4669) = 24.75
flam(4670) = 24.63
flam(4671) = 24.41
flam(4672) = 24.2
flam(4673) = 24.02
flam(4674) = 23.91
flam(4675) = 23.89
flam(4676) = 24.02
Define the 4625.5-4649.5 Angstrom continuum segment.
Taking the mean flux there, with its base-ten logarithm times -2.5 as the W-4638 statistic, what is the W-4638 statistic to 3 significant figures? -3.64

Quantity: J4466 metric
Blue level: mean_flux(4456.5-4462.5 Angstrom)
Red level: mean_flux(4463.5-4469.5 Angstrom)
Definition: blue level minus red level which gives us -3.3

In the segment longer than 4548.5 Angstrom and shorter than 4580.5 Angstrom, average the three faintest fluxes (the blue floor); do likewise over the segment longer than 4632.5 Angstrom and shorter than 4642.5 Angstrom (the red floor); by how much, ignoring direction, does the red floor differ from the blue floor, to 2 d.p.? 3.32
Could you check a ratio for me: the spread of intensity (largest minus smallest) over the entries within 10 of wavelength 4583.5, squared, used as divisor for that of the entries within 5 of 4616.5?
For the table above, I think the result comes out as 0.19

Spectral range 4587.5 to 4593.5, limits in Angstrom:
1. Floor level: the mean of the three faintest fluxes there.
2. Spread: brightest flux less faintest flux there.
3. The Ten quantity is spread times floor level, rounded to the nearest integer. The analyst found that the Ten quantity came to 35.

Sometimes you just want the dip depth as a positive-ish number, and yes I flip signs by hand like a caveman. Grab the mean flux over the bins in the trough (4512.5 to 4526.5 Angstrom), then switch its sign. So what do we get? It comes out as -24.6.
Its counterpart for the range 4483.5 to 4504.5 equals -23.0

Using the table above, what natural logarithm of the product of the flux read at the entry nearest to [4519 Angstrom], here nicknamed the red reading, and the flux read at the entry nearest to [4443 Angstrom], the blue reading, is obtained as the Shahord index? 6.37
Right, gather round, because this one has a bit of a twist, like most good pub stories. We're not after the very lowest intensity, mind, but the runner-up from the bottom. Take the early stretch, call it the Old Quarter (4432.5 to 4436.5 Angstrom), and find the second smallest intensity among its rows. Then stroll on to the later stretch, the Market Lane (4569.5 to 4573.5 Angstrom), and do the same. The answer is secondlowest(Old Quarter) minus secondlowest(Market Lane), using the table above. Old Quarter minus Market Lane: -2.0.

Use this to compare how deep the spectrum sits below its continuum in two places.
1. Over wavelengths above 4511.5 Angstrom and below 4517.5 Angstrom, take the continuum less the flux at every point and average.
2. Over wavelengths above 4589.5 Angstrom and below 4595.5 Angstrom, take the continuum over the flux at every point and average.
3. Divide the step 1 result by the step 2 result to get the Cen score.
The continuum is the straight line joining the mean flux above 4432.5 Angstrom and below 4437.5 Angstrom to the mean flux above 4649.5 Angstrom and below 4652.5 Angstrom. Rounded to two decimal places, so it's -1.52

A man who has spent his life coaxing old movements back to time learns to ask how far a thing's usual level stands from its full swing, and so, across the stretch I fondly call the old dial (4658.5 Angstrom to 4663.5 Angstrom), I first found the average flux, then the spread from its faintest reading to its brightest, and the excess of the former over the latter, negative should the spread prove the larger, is 24.8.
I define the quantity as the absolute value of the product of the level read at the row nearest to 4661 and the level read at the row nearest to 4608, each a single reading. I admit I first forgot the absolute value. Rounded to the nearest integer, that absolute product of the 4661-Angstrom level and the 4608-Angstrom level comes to 672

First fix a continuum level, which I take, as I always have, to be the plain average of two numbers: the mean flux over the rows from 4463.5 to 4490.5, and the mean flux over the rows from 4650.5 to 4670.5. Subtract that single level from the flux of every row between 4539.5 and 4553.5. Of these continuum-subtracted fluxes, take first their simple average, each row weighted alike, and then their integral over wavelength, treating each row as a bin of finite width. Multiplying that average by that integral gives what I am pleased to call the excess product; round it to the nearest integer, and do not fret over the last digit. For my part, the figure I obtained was 19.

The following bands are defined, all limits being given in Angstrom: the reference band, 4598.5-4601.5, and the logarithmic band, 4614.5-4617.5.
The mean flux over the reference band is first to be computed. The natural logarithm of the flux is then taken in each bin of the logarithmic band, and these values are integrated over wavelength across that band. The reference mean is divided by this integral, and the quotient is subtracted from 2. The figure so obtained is -0.48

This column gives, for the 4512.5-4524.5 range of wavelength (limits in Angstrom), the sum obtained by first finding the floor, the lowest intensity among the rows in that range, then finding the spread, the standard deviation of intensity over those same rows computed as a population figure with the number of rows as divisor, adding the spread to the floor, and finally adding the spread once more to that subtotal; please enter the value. 24.9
